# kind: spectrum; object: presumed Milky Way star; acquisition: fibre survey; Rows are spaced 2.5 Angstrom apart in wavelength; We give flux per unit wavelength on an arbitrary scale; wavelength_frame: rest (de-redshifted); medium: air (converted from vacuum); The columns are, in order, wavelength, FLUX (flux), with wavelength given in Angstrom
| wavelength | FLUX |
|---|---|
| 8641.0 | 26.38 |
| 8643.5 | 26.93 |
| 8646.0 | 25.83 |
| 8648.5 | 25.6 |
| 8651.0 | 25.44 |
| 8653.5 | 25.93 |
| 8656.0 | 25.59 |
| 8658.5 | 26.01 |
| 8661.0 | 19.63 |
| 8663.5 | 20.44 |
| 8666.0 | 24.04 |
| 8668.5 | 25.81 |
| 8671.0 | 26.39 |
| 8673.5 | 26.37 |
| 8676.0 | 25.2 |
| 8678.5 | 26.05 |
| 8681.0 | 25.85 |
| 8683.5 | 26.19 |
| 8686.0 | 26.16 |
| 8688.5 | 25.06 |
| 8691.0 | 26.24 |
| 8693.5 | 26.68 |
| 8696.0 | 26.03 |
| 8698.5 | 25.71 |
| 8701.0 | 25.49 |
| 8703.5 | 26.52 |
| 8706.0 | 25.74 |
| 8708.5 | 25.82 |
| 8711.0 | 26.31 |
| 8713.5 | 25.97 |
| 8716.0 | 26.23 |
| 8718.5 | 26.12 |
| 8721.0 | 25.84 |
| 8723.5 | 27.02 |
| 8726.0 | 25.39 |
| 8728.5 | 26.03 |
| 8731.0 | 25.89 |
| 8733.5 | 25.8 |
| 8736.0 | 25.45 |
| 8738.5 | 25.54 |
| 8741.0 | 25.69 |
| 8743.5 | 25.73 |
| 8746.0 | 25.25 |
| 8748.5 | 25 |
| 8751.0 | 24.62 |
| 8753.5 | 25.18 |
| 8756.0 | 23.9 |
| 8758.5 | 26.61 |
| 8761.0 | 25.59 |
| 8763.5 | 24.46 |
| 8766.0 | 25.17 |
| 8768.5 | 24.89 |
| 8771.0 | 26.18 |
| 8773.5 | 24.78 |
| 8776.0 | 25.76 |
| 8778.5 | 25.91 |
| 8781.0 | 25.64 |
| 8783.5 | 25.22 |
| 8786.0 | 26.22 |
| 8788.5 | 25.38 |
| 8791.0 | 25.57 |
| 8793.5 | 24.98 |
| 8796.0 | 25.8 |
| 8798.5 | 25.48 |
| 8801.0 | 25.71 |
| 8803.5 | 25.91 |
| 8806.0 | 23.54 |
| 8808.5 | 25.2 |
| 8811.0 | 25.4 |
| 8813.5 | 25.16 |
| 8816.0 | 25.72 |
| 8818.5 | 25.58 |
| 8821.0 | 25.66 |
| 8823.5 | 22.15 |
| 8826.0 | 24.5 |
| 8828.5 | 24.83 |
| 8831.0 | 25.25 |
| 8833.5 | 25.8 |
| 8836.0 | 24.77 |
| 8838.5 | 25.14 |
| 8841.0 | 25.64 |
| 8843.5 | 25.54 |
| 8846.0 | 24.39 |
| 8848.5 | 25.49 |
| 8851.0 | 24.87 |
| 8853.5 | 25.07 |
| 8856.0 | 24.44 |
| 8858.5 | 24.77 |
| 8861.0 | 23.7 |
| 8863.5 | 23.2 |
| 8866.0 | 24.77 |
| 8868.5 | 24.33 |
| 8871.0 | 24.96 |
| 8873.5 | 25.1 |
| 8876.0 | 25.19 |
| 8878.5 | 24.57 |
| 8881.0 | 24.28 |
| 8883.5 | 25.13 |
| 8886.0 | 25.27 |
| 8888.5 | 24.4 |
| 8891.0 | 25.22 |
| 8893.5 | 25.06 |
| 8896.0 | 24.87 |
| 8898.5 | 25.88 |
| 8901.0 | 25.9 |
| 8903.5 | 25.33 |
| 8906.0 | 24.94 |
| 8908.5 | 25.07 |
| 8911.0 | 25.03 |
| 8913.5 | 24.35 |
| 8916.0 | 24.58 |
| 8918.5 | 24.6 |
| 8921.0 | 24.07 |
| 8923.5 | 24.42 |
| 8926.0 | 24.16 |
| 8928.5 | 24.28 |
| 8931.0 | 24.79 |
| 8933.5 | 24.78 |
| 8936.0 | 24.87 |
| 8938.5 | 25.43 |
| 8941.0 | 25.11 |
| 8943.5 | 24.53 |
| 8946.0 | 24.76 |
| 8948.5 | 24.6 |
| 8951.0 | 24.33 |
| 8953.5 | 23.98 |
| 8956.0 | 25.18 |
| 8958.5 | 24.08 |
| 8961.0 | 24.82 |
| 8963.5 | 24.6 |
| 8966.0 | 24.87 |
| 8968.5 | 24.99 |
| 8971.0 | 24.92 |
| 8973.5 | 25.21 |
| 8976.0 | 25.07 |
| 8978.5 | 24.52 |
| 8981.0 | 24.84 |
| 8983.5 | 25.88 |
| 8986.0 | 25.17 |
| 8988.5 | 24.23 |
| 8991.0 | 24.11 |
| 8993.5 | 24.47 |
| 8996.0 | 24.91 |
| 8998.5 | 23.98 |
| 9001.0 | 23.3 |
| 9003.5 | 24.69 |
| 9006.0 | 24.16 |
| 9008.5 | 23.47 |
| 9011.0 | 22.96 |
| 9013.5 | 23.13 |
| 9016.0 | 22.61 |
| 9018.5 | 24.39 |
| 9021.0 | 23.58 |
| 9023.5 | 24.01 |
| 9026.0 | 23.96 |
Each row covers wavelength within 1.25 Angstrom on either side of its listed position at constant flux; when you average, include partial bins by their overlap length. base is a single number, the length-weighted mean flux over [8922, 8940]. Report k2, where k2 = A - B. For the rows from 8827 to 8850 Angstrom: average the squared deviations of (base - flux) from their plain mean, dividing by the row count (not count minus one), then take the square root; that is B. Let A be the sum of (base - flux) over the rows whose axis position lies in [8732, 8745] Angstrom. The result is -5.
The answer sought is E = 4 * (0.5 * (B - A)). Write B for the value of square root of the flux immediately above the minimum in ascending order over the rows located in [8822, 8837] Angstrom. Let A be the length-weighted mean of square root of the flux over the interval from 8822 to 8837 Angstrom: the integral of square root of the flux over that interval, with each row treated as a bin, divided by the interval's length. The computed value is -0.01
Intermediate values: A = 4.95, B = 4.95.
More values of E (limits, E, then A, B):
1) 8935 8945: -0.02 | 5.00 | 4.99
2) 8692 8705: -0.07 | 5.11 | 5.07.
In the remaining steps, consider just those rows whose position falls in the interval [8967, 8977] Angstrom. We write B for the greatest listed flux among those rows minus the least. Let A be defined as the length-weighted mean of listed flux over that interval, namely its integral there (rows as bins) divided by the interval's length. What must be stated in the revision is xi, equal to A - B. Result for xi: 24.8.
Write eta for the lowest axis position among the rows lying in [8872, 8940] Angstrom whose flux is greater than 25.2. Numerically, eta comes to 8886.0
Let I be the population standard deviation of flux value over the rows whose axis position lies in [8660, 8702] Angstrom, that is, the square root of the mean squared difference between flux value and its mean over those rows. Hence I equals 1.96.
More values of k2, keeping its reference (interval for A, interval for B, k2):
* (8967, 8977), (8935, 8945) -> -2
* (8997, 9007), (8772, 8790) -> 2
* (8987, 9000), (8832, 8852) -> 1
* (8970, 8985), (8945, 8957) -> -3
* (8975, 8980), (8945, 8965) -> -1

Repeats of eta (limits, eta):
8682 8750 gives 8683.5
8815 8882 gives 8816.0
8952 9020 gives 8973.5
